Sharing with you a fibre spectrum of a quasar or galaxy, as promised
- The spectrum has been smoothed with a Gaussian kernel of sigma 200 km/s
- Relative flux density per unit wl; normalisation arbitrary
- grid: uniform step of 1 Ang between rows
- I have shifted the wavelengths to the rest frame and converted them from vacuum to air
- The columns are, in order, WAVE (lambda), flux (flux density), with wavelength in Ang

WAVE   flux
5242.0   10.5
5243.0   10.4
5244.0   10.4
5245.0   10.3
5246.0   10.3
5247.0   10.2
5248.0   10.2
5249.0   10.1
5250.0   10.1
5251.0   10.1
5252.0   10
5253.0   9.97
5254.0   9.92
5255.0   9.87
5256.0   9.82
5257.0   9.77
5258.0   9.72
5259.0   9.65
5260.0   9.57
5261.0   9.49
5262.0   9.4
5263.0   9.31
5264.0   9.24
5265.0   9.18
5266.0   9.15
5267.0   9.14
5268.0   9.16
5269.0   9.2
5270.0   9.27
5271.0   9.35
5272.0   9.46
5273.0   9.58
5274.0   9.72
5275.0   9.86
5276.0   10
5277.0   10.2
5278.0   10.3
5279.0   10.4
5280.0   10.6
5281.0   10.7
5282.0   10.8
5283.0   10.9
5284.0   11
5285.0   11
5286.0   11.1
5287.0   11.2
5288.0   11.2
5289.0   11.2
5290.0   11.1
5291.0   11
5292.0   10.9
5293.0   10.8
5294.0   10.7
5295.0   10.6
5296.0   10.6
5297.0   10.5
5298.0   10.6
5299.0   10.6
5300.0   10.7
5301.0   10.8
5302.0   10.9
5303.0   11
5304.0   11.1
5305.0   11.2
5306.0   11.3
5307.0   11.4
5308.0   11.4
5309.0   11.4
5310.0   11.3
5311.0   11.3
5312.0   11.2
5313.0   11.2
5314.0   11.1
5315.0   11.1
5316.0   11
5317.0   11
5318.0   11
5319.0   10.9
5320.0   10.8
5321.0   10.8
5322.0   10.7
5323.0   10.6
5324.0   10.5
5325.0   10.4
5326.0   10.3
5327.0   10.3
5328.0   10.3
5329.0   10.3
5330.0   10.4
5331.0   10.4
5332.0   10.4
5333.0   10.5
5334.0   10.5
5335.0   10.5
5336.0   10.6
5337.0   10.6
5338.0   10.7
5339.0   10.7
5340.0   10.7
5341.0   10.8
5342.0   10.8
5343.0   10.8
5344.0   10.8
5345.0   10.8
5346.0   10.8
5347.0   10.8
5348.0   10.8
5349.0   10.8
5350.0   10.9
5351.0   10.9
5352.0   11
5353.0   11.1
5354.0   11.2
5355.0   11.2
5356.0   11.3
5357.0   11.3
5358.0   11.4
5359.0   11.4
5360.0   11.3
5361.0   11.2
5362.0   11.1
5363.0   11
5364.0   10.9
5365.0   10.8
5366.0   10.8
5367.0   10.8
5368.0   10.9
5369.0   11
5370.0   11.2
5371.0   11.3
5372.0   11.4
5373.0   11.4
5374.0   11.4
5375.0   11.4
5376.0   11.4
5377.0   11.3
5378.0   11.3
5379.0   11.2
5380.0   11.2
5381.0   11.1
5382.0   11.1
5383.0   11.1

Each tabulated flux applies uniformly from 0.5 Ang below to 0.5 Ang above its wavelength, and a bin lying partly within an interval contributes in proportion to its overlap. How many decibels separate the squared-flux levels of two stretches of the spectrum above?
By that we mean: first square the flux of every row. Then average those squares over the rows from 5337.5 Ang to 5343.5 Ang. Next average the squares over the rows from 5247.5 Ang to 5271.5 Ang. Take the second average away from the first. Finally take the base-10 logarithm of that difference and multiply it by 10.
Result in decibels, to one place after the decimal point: 13.6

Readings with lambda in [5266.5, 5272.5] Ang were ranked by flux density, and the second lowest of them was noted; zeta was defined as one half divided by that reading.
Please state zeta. 0.0546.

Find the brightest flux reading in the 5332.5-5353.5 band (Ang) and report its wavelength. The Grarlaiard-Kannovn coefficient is 5353.0 Ang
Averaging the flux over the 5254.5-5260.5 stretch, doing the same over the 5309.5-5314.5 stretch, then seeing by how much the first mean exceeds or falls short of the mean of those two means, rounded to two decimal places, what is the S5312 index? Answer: -0.74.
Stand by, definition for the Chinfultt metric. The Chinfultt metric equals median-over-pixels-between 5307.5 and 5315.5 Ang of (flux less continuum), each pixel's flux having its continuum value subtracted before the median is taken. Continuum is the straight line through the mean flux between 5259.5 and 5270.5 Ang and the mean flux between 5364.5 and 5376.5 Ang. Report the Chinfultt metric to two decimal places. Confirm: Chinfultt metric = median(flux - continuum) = 1.14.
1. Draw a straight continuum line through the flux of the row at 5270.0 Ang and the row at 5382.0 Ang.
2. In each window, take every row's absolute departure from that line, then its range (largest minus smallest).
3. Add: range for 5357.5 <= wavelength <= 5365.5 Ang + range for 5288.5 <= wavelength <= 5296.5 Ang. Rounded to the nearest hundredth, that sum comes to 1.38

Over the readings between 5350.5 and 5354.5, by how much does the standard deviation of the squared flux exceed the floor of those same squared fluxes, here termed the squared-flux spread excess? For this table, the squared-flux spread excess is -116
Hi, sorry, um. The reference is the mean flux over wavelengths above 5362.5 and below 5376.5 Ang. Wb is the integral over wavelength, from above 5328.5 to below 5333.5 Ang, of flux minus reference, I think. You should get -3.6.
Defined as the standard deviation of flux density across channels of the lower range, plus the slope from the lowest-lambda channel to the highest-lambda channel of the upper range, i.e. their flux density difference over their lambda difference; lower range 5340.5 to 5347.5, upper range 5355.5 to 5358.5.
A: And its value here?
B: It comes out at 0.05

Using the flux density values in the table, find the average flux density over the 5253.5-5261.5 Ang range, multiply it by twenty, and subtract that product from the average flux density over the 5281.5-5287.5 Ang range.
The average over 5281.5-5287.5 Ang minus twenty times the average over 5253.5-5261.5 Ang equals -184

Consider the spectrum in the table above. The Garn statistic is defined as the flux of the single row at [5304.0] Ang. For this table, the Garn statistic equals 11.1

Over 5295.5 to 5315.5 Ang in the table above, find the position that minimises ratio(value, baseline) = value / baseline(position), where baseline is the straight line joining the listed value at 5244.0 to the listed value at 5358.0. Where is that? 5297.0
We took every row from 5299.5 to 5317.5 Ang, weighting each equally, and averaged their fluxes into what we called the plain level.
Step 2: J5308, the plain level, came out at 11.1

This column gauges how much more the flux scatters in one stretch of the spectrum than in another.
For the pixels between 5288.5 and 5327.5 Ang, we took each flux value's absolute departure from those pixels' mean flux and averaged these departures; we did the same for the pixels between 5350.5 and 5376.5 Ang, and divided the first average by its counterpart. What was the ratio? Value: 1.4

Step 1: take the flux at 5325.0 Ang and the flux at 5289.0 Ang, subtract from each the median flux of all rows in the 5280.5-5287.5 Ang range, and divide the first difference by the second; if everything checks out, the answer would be -3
